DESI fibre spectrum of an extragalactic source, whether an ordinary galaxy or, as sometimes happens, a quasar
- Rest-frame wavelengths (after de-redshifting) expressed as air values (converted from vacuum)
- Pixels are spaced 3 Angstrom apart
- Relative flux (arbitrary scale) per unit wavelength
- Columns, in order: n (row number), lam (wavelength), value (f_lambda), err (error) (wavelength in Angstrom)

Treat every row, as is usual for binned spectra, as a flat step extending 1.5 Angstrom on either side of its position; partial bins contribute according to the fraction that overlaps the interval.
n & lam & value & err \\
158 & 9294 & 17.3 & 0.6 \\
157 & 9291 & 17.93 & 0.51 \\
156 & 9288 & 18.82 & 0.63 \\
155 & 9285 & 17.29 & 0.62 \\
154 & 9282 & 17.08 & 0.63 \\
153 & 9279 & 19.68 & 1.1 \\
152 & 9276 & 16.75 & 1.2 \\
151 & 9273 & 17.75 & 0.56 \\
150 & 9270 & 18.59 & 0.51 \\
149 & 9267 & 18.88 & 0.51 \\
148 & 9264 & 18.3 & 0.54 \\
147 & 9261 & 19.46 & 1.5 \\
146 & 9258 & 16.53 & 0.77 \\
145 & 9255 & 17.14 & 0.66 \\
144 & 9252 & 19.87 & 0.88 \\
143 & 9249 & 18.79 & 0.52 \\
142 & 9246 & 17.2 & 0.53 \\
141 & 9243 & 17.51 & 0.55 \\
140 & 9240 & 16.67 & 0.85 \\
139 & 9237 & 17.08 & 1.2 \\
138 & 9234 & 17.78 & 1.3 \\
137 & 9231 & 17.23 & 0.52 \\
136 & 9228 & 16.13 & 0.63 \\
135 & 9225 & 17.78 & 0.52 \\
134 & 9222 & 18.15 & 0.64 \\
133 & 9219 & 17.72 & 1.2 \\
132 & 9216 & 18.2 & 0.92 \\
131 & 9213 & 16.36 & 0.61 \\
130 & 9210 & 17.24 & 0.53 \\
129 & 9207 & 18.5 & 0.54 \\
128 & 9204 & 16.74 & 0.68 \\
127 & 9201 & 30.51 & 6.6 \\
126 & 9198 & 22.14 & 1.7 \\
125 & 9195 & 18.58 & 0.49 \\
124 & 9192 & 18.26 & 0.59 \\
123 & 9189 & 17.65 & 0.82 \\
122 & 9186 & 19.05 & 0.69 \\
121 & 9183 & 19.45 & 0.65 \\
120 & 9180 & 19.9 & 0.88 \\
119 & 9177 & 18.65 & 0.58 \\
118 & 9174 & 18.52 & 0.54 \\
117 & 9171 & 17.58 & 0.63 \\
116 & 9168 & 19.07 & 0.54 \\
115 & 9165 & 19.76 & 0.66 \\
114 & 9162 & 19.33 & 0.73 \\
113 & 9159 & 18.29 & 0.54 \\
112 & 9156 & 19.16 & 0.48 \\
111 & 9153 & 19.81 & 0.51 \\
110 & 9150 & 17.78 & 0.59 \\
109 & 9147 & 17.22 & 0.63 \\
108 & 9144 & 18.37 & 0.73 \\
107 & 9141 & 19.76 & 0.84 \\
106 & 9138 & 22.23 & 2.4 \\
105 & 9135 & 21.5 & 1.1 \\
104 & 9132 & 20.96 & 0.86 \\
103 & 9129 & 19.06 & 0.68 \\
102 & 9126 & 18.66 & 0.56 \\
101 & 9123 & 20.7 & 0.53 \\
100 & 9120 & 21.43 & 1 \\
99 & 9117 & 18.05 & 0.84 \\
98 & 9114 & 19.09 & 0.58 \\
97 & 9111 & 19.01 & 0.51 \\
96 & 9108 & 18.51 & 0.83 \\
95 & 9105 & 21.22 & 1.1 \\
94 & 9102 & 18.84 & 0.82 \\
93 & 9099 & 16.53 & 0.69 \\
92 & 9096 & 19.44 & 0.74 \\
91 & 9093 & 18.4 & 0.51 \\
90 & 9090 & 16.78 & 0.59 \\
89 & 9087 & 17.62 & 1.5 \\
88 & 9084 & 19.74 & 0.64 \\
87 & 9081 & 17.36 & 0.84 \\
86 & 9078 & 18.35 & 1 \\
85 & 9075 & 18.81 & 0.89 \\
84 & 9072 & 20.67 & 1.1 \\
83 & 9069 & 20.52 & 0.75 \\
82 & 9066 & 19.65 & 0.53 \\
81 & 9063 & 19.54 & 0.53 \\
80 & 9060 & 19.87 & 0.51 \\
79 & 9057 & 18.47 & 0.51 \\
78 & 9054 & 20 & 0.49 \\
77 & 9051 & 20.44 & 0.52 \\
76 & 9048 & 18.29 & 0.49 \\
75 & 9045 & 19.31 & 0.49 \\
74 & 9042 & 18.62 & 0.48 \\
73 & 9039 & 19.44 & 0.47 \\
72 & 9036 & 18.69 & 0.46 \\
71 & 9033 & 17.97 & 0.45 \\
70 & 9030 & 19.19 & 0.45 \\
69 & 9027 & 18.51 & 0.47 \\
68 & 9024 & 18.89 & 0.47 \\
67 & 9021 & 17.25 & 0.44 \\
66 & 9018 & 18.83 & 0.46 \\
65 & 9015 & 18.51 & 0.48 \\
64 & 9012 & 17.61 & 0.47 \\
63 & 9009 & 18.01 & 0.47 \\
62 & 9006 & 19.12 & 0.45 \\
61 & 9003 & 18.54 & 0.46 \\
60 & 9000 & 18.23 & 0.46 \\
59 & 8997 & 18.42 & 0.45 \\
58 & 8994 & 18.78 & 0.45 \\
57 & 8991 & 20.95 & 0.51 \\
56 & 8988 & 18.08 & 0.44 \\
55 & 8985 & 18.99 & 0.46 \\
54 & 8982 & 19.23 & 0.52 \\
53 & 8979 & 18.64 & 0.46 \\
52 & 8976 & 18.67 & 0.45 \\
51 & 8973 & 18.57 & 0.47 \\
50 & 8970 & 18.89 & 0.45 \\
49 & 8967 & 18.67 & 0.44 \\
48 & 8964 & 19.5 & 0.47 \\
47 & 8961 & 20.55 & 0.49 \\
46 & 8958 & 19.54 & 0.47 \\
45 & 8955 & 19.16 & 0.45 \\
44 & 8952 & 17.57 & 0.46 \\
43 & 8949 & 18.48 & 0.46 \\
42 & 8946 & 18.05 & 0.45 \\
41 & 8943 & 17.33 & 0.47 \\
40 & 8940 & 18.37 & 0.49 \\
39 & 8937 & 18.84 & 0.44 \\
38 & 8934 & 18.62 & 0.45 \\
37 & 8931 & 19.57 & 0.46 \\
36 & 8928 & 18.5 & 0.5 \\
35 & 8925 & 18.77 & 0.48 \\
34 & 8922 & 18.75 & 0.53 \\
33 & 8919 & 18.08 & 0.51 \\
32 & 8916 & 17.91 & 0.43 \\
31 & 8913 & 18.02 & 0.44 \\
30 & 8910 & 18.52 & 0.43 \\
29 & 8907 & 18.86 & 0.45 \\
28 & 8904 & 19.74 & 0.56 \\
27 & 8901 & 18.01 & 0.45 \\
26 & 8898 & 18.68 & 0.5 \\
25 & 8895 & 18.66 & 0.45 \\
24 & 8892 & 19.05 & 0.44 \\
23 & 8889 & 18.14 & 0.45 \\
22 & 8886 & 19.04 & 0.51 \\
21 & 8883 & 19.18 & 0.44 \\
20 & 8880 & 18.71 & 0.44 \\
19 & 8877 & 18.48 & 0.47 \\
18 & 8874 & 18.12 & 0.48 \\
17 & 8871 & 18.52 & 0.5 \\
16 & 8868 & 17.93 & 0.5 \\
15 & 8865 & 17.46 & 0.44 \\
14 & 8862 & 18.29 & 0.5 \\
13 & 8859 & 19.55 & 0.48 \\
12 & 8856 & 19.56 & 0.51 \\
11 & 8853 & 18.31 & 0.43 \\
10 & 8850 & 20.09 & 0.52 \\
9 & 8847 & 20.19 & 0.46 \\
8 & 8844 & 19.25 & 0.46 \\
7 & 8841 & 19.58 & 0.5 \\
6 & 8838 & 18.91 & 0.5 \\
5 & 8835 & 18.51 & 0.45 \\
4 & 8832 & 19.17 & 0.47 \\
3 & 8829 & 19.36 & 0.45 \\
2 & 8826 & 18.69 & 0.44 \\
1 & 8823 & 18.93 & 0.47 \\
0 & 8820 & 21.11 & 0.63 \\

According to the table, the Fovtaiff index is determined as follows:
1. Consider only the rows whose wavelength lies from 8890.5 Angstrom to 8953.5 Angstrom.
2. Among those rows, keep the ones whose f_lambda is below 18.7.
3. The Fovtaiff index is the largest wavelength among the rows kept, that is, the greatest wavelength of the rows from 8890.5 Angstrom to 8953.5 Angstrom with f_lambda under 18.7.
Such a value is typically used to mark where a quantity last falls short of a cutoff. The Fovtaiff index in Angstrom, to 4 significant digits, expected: 8952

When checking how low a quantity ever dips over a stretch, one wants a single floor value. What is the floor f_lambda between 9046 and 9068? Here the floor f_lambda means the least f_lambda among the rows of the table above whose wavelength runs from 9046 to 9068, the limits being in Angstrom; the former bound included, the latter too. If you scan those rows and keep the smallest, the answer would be 18.29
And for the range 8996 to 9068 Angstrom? 17.25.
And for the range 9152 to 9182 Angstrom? 17.58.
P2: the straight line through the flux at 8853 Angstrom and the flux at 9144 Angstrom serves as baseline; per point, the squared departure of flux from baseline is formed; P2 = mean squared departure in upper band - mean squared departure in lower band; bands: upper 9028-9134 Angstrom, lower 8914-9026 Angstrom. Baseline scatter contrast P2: 1.3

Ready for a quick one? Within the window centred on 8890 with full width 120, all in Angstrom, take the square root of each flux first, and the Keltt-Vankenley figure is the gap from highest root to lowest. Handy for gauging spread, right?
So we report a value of 0.33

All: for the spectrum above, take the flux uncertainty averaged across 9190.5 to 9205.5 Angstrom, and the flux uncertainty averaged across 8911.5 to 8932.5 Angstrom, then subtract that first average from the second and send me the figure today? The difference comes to -1.5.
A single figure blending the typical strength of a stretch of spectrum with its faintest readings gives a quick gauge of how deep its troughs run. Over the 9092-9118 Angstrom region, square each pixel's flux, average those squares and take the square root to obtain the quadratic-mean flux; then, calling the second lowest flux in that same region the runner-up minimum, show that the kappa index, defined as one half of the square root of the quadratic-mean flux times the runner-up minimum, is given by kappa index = 9.22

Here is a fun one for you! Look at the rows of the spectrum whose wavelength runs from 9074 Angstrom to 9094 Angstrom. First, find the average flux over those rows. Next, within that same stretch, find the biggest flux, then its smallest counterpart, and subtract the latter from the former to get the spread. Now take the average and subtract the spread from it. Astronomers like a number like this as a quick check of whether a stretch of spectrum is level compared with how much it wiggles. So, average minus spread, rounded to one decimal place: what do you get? 15.2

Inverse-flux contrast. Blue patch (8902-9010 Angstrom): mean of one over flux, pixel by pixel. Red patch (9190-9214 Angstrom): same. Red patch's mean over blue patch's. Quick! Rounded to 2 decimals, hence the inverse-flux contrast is 0.98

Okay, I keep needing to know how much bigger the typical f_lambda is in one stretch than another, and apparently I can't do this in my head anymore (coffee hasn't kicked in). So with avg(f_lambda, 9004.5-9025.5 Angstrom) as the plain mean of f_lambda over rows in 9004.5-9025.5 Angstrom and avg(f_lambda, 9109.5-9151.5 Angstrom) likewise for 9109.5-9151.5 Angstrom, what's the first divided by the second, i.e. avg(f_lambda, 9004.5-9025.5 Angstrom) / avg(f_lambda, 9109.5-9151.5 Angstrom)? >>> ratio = 0.94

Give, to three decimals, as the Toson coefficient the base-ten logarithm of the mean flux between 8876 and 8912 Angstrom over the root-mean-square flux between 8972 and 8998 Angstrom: -0.004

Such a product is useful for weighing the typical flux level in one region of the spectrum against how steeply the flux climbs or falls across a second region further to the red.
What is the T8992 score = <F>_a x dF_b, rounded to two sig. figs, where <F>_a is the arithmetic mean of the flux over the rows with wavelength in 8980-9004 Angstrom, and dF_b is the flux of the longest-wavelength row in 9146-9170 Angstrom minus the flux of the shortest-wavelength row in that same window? 35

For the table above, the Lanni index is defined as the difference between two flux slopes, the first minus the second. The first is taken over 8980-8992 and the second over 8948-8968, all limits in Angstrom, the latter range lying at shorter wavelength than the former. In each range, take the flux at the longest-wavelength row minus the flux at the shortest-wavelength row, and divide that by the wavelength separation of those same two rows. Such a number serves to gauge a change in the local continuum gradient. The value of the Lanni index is 0.18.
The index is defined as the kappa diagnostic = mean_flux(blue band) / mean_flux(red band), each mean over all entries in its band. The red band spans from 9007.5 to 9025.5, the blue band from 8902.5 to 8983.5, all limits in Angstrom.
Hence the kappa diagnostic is 1.03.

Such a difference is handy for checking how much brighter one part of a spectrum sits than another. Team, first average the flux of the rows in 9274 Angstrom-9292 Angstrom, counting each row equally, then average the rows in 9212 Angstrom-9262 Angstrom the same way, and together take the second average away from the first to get 0.30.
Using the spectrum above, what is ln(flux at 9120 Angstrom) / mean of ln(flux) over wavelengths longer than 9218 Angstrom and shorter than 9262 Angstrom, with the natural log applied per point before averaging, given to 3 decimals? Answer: 1.068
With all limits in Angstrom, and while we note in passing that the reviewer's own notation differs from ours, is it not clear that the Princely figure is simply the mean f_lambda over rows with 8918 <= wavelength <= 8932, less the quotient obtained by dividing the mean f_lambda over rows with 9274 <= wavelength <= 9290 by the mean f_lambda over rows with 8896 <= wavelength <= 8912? 17.8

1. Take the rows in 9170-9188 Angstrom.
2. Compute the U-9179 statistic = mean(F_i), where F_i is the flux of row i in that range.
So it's 18.9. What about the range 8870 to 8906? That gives 18.7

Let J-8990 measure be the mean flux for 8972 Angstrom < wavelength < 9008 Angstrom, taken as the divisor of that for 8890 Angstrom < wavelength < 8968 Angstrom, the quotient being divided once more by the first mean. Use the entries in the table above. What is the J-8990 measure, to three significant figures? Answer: 0.0526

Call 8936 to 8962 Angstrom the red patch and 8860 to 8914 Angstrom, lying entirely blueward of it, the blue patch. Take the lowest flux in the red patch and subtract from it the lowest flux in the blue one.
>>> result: -0.13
